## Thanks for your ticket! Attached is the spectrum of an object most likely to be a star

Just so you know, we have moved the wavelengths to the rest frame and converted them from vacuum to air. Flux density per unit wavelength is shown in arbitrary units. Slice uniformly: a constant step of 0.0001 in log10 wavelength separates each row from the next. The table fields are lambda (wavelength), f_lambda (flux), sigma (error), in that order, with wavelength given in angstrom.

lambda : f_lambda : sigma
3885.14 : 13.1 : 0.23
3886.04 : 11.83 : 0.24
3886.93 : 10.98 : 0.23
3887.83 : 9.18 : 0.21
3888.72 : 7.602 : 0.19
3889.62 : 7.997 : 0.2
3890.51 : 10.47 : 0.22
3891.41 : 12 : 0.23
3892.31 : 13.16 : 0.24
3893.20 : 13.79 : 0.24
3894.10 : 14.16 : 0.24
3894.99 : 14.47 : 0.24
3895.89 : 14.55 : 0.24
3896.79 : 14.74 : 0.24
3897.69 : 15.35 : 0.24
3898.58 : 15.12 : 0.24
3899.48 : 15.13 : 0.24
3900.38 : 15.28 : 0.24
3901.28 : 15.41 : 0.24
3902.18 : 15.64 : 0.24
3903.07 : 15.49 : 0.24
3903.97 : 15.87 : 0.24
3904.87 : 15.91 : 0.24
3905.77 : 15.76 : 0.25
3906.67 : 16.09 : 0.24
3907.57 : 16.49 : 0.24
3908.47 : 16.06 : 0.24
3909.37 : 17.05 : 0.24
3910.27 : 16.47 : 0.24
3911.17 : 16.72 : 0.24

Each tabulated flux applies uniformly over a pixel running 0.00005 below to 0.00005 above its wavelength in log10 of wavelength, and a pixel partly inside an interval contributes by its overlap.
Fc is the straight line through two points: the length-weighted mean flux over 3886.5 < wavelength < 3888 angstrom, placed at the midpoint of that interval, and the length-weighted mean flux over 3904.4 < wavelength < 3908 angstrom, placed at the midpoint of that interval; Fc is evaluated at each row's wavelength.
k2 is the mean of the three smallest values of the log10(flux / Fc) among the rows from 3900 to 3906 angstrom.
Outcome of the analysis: 0.00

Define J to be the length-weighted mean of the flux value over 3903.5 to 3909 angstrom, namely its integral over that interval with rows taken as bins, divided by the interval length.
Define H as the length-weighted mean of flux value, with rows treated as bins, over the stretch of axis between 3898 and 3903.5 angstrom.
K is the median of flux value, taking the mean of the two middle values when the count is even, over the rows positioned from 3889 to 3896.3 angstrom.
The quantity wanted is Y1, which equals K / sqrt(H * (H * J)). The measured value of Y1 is 0.22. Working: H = 15.4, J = 16.0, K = 13.5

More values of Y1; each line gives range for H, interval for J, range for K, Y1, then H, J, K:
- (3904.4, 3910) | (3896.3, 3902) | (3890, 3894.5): 0.21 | 16.2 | 15.2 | 13.2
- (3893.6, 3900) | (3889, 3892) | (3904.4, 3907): 0.34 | 14.8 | 10.1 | 15.9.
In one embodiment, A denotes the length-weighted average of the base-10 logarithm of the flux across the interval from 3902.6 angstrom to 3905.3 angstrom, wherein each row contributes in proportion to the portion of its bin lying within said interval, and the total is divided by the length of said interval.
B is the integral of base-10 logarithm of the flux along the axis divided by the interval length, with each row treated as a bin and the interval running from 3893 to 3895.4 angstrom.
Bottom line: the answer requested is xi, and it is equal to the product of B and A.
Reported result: 1.38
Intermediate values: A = 1.20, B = 1.15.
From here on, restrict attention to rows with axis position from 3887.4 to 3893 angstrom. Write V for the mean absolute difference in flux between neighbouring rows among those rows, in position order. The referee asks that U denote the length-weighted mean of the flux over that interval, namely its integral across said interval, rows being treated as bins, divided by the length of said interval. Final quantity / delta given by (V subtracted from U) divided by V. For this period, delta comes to 6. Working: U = 10.2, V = 1.43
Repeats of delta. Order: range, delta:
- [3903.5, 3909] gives 58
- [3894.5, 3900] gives 66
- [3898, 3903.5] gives 114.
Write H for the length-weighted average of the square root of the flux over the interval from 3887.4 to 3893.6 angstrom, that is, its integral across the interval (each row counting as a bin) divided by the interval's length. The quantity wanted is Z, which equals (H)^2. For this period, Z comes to 10.5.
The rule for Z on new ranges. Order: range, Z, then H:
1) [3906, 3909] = 16.2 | 4.02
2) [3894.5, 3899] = 14.9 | 3.86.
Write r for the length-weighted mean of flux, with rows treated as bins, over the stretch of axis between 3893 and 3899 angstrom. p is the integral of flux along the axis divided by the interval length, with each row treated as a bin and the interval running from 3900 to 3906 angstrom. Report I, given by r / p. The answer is 0.94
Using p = 15.6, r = 14.6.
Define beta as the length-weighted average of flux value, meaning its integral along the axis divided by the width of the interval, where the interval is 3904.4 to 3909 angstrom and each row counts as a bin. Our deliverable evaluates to 16.1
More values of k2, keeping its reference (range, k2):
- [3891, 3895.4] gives 0.04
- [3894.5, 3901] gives 0.04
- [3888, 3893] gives -0.10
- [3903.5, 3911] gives -0.01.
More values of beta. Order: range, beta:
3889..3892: 10.1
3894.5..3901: 15.0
